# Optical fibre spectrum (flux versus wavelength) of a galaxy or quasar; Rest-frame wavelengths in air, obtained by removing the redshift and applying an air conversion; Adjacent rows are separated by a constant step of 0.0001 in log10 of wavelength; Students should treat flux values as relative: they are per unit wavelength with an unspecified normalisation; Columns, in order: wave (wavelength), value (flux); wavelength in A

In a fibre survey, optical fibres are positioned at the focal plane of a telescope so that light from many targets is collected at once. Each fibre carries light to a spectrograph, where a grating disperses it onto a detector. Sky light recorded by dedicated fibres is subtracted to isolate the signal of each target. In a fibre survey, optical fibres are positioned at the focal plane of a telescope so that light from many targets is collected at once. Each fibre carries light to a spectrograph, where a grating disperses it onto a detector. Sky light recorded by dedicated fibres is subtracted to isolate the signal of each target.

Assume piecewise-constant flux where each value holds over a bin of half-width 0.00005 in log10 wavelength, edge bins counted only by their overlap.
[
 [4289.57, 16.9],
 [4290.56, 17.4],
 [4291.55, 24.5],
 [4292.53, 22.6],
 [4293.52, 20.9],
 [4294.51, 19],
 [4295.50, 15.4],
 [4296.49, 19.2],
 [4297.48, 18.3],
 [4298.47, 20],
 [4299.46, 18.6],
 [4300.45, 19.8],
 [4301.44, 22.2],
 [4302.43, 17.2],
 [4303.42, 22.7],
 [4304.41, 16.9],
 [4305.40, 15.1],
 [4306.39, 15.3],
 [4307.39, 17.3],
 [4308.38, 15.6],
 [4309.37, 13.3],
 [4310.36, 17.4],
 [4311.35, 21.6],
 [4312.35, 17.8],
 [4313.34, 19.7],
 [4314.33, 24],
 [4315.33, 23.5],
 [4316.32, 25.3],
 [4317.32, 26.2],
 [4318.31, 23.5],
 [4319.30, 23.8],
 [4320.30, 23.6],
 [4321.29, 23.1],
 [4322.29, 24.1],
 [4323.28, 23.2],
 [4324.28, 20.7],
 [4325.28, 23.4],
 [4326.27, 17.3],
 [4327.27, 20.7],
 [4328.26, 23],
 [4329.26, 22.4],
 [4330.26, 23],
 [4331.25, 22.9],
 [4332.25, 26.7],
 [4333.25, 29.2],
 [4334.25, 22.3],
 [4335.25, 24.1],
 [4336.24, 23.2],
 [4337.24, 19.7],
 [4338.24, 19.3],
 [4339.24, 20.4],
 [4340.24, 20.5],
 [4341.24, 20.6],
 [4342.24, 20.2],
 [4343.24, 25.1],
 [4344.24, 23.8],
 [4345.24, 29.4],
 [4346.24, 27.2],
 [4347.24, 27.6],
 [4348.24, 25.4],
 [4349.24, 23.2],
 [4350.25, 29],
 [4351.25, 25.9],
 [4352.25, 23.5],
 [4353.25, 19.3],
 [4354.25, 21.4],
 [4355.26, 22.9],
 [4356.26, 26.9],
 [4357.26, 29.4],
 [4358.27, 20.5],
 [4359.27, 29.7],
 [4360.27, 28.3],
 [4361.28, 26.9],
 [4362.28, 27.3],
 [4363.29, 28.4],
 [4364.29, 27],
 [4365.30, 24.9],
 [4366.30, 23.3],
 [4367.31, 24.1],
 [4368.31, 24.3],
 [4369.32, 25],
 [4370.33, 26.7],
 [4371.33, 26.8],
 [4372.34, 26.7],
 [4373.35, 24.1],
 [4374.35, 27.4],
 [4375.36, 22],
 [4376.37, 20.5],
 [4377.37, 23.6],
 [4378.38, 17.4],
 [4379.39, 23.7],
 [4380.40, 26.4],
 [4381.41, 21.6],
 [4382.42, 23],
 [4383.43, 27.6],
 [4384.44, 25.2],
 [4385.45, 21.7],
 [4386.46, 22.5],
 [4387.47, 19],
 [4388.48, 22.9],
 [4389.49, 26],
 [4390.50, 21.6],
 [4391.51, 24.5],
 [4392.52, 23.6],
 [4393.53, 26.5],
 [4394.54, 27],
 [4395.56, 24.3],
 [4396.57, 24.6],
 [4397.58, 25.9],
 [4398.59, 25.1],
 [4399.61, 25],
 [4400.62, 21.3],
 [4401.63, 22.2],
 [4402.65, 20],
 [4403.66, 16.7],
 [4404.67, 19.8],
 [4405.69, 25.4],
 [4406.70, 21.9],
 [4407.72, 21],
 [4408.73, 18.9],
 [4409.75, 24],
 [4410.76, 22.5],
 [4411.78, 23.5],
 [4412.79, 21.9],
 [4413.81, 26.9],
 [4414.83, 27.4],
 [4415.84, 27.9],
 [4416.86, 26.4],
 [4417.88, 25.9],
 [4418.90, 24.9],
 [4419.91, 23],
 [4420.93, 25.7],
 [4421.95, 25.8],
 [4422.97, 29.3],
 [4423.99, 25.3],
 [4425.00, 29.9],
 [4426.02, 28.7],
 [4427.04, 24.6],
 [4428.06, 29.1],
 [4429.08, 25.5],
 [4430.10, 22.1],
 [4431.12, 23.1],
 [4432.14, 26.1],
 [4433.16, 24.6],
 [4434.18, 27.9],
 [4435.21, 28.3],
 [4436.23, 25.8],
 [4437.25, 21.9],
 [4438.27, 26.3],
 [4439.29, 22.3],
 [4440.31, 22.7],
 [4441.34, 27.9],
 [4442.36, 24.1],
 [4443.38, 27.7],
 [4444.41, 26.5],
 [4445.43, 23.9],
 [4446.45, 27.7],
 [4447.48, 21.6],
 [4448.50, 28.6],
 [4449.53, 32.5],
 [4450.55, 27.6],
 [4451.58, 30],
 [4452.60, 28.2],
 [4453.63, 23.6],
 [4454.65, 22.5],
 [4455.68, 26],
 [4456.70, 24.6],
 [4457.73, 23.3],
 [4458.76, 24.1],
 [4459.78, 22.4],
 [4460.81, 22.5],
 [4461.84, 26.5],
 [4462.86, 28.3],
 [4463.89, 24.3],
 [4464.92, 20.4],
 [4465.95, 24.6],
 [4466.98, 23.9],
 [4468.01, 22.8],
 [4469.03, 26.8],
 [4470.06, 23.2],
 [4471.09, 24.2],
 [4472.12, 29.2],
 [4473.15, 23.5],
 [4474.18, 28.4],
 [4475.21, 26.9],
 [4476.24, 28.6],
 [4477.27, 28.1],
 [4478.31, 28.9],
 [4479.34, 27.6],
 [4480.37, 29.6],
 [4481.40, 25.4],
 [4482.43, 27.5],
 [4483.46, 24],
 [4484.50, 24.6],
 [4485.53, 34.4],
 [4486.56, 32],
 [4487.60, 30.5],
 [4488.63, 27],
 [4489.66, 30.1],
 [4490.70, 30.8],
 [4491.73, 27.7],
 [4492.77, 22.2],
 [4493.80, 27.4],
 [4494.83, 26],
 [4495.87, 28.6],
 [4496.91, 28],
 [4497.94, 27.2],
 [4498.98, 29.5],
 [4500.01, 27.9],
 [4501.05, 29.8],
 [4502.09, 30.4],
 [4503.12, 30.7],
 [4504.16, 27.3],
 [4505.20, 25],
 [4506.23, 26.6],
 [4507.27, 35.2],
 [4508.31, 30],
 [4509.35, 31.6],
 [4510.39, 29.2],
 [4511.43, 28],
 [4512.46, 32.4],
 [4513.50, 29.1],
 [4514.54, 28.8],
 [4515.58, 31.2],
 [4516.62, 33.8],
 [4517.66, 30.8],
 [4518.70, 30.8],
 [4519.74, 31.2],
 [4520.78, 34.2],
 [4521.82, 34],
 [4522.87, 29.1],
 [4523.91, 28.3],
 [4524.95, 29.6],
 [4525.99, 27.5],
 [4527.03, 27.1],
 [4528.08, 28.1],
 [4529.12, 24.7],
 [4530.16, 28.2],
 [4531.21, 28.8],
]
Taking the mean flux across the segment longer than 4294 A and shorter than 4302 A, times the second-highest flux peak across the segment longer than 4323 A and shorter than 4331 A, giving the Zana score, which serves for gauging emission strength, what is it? 442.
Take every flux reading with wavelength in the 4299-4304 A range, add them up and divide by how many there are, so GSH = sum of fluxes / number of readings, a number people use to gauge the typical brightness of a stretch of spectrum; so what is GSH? 20.1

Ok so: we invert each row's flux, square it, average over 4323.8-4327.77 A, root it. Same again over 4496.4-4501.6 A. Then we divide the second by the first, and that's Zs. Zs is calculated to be 0.71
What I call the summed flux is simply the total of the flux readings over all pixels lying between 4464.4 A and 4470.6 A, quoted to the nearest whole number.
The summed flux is 142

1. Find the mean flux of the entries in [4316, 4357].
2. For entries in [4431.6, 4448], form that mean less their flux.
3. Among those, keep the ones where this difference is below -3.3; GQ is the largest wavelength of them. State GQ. 4446.45 A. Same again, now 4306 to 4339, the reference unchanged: 4333.25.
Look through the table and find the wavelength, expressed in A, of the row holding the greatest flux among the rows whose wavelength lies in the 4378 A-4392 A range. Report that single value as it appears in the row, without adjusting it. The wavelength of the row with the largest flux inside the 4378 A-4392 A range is 4383.43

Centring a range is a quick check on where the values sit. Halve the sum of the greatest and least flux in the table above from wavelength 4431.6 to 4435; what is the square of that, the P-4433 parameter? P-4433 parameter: 689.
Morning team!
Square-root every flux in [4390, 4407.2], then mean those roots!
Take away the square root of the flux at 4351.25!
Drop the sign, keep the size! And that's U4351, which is 0.27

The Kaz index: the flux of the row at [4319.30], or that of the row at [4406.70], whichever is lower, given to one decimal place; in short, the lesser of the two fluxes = 21.9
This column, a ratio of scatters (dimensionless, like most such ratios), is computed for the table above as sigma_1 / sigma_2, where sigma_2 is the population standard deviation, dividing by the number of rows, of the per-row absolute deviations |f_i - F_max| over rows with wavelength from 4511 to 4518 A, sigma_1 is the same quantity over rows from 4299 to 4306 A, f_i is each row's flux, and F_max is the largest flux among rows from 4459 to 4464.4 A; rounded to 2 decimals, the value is 1.43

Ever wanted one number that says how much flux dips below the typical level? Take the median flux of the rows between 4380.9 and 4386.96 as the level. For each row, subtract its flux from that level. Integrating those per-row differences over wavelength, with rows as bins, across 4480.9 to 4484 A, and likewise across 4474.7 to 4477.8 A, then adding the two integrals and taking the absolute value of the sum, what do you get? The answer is 24.7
